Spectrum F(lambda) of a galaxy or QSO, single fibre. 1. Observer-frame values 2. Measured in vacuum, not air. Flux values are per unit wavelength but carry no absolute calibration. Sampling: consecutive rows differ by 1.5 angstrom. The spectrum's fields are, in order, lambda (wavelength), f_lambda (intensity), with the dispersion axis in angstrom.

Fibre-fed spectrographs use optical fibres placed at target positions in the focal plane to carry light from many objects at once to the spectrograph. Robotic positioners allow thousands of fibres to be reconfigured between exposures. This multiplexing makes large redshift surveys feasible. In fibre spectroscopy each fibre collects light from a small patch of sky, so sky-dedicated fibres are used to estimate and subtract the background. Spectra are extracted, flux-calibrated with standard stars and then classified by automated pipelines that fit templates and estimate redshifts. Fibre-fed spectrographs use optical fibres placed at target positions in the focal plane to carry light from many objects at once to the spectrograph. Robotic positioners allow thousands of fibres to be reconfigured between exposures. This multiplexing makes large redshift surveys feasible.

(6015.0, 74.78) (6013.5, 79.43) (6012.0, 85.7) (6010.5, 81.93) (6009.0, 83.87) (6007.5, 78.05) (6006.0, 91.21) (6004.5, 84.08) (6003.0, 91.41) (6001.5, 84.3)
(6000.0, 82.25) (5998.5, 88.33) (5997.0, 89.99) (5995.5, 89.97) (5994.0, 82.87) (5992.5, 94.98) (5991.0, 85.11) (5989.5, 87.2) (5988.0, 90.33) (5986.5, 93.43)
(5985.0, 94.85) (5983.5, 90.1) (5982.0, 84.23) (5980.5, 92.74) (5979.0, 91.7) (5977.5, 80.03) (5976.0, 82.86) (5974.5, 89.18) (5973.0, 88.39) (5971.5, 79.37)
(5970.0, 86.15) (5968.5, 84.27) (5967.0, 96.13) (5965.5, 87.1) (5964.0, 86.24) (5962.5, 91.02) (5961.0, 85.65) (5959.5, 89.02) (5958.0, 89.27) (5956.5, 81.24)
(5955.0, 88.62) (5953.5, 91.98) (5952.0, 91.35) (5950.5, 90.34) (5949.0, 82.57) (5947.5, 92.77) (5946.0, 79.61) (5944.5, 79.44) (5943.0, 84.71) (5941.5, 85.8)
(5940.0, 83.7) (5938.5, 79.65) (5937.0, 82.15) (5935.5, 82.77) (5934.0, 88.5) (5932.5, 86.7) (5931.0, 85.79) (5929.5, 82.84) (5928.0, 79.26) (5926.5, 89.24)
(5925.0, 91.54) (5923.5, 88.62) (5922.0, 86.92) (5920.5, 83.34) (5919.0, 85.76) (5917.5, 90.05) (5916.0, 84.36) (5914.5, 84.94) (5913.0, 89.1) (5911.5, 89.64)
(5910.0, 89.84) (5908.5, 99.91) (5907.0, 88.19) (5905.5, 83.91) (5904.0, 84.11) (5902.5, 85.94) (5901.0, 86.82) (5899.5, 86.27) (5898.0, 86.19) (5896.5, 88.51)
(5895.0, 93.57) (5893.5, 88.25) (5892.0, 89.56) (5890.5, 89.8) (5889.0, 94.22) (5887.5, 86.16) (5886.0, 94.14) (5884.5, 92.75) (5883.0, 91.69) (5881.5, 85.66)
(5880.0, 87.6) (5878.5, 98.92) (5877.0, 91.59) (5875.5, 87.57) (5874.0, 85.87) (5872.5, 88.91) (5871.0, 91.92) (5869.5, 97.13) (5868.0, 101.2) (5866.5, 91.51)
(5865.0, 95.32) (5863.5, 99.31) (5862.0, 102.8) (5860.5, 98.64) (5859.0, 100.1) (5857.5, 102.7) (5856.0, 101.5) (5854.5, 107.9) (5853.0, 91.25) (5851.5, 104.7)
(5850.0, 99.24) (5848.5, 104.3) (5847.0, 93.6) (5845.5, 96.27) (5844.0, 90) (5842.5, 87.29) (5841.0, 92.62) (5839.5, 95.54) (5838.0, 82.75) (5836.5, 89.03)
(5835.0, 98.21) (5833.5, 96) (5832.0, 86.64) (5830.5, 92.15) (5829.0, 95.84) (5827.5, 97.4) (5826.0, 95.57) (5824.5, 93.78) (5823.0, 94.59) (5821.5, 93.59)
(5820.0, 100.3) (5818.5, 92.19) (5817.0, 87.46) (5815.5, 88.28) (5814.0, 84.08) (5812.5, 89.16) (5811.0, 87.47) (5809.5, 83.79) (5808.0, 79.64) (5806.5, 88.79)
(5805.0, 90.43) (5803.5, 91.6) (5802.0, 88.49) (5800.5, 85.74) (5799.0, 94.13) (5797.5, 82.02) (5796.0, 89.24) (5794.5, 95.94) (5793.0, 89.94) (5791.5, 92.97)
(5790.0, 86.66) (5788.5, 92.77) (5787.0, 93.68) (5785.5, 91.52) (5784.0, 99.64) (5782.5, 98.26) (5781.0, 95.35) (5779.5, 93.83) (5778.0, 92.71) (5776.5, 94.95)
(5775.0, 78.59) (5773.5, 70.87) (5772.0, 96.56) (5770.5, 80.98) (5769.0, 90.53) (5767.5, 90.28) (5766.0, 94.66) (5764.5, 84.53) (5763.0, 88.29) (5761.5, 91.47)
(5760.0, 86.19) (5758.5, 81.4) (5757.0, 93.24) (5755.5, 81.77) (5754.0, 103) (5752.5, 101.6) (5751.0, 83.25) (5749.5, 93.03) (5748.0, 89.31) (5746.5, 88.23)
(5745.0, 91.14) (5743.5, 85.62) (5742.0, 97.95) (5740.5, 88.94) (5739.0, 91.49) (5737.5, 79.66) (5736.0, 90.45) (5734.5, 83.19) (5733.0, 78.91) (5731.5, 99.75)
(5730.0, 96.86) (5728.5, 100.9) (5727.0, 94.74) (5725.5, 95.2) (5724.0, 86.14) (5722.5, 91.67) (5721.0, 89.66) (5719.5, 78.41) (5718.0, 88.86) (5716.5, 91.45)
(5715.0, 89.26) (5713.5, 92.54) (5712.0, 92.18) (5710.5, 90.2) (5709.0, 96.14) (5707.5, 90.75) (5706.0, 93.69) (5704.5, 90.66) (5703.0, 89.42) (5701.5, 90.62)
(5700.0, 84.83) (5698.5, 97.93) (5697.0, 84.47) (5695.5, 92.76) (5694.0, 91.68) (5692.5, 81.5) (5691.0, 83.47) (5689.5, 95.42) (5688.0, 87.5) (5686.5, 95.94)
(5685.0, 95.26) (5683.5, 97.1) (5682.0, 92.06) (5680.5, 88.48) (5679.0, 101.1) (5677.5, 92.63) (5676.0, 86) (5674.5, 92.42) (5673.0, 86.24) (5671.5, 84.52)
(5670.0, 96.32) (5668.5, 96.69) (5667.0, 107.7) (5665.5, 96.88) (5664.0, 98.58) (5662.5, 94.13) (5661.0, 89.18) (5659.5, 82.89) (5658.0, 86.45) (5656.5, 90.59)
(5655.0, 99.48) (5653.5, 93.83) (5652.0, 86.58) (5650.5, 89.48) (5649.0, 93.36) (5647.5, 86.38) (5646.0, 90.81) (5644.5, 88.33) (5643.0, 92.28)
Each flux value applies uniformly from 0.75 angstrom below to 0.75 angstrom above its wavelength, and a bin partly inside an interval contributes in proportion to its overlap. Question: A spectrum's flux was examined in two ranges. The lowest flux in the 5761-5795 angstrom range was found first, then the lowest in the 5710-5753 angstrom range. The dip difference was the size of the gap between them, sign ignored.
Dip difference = 8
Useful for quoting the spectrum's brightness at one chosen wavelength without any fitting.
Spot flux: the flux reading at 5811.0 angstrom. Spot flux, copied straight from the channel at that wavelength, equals 87.47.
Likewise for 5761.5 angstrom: 91.47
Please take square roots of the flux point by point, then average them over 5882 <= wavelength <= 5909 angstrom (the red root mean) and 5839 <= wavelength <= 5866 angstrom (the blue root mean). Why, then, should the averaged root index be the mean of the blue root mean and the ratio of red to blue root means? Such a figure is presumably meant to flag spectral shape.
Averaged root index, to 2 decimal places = 5.42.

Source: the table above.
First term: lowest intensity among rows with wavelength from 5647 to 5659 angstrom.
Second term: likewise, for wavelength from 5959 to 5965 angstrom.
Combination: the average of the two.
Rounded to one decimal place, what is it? 86.0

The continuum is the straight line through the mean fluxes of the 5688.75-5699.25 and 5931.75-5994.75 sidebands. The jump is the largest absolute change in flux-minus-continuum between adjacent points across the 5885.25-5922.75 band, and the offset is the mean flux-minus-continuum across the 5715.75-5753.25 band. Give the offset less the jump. -10.7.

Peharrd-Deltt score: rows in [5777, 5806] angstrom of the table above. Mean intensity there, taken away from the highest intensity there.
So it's 7.8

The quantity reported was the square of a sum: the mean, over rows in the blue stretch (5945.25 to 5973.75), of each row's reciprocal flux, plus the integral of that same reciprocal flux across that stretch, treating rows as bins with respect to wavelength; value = 0.11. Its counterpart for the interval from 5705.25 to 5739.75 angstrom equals 0.16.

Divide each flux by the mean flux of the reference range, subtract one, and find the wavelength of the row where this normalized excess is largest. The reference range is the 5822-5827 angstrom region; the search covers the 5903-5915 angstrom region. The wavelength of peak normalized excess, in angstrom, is 5908.5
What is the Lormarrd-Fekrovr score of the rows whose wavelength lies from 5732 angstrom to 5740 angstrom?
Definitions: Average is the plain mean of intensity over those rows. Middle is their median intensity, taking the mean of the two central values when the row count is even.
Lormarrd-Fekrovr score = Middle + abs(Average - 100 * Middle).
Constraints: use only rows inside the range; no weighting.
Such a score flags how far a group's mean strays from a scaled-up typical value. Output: 8317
